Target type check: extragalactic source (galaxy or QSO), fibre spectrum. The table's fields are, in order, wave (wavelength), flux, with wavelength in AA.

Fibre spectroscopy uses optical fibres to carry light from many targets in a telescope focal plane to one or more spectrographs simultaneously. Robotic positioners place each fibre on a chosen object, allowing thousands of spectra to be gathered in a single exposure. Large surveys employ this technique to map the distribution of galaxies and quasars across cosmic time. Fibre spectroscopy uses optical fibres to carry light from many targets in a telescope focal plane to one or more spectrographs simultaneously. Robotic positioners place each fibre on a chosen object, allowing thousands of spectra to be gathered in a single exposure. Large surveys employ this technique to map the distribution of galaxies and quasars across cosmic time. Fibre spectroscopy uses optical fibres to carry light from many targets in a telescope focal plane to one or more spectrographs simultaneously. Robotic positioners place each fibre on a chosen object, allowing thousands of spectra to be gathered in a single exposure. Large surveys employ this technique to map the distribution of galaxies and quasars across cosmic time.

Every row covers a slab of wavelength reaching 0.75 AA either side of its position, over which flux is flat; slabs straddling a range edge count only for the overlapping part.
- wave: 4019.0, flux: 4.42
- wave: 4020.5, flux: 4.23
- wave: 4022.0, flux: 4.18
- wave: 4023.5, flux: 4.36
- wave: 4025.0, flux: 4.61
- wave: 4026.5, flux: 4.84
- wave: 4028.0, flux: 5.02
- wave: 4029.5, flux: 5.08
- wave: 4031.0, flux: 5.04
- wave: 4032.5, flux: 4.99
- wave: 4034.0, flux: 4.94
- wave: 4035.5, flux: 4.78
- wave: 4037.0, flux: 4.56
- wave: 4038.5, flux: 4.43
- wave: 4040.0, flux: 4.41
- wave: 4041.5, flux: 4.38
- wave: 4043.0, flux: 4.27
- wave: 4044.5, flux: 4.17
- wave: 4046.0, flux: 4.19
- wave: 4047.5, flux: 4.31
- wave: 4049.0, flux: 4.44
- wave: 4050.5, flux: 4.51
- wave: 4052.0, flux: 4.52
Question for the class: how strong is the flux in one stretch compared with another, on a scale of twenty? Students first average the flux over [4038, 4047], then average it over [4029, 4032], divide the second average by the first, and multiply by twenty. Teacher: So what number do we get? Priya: 23.5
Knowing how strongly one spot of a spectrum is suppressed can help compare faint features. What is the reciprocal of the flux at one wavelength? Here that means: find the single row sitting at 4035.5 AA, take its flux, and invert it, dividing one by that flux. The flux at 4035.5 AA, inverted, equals 0.209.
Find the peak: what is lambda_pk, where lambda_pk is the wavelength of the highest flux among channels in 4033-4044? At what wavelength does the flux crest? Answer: 4034.0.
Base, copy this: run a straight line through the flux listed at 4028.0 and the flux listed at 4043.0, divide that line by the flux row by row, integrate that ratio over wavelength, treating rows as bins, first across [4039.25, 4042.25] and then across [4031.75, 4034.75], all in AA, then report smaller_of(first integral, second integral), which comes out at 2.87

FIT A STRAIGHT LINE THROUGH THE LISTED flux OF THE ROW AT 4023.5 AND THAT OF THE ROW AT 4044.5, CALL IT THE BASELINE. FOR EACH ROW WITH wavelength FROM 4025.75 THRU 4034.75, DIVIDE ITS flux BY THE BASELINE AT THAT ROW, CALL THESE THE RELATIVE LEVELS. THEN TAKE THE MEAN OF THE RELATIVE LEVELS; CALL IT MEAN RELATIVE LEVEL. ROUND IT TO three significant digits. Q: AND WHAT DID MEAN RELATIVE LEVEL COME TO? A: 1.16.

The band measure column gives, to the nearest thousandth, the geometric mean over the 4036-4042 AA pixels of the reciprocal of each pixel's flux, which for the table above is 0.225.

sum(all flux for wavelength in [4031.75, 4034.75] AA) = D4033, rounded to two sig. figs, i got 9.9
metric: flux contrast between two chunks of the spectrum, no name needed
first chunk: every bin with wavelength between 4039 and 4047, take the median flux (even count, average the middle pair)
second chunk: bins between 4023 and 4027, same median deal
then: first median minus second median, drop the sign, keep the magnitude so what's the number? 0.34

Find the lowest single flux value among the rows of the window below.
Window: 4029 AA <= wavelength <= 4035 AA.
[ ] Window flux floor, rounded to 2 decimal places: 4.94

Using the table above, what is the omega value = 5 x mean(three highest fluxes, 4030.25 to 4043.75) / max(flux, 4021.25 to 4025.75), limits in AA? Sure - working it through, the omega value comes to 5.41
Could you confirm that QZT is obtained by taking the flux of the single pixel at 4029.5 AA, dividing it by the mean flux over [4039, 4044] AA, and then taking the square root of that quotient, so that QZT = 1.08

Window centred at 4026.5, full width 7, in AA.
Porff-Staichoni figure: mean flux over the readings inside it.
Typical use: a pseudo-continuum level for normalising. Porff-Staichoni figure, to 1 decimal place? 4.8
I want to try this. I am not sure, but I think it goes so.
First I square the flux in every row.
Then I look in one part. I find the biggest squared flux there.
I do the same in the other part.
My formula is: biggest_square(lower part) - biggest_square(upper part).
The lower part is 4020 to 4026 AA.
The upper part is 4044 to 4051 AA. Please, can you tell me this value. 1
